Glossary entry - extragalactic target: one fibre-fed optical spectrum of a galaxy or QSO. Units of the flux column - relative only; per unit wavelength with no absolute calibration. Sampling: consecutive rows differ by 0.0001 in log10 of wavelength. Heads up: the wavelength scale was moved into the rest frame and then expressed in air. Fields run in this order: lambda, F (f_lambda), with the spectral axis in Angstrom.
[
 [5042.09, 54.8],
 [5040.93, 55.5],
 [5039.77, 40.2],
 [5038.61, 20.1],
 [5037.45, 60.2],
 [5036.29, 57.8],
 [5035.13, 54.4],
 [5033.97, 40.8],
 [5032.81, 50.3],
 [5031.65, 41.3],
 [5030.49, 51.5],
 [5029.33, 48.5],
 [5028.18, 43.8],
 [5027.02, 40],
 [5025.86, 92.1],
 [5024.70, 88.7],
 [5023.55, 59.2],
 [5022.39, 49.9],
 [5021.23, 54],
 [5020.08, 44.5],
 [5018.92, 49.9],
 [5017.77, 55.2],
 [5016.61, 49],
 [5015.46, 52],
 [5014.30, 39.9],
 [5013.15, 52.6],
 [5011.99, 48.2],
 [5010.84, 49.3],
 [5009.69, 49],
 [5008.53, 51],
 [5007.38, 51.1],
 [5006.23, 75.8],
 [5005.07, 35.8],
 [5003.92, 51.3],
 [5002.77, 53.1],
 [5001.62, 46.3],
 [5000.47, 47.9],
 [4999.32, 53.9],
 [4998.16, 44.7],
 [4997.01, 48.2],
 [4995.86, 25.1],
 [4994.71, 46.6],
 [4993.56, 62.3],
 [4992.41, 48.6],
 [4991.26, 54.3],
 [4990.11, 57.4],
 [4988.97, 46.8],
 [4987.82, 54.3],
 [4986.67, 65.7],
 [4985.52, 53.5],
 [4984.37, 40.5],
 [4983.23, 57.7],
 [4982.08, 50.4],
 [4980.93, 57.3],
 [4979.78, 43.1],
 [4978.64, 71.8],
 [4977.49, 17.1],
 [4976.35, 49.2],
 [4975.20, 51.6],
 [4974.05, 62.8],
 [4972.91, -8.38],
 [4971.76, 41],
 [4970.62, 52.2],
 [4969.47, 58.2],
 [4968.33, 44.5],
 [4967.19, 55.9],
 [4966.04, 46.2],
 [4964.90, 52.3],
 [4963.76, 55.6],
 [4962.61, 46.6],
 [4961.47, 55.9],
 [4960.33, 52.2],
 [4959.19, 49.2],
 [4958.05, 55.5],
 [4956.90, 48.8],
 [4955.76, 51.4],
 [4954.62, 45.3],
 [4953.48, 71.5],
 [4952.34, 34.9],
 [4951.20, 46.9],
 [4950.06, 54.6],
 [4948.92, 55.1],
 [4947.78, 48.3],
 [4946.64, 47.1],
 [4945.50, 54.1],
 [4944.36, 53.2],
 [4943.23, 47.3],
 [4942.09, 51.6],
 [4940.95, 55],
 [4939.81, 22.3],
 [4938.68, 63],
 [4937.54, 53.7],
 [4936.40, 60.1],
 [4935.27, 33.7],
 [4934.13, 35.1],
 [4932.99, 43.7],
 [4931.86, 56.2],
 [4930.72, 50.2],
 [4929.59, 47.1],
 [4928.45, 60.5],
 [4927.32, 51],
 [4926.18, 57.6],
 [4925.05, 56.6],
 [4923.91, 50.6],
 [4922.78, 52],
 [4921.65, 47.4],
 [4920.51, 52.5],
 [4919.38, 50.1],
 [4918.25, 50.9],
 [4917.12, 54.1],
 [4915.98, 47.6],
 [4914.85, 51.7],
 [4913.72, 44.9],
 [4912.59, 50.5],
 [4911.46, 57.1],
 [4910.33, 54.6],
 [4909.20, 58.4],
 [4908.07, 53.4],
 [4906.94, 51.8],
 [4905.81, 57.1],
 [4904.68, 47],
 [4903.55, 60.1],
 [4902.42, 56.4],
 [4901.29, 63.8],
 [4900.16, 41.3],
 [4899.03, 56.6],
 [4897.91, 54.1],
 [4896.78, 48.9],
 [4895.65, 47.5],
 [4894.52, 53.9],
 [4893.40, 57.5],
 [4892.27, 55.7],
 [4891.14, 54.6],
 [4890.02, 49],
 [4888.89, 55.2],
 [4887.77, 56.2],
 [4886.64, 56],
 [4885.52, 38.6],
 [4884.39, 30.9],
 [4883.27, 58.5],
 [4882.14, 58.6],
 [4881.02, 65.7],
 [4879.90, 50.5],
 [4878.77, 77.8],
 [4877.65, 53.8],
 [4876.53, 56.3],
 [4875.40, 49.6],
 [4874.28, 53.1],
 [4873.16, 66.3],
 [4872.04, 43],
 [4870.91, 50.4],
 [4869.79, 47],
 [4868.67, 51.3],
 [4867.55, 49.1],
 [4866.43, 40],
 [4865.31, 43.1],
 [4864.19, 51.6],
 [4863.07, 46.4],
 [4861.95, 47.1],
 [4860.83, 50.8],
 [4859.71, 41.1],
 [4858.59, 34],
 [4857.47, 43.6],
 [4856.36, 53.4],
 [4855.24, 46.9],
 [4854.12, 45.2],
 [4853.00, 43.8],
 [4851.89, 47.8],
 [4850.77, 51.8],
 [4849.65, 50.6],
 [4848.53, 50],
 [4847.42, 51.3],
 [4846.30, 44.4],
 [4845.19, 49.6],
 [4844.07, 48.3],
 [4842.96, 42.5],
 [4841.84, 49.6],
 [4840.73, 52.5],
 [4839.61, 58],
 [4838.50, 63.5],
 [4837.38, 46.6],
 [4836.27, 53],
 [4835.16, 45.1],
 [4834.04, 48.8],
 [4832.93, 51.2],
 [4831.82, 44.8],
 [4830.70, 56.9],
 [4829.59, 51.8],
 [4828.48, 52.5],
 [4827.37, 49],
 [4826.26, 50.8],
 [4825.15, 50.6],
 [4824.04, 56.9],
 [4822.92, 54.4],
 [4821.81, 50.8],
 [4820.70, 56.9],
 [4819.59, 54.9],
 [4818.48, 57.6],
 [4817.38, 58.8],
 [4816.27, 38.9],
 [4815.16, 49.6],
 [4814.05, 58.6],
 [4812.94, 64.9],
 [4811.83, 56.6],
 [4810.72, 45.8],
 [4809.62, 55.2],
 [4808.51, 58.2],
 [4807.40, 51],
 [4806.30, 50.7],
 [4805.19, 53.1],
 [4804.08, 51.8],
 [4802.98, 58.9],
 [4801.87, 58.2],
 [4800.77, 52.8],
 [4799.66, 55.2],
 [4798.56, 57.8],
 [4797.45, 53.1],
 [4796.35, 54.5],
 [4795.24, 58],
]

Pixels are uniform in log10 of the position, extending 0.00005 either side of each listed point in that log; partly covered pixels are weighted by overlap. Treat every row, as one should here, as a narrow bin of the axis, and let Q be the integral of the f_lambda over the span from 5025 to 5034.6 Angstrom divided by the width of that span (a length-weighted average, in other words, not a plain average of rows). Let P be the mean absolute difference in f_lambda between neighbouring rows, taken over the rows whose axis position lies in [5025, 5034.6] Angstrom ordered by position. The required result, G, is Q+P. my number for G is 65.3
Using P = 13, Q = 52.1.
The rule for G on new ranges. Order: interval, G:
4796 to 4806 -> 58.1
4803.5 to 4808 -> 53.1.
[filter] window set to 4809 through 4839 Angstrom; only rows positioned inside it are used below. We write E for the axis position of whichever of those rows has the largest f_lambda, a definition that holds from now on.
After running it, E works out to 4812.94 Angstrom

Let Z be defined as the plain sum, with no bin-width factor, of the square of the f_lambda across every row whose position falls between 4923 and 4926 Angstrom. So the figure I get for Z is 5764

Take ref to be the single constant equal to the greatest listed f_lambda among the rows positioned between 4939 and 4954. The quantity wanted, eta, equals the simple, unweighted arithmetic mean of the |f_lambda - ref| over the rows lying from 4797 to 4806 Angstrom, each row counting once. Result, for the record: 16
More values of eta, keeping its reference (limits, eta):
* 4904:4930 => 19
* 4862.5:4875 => 22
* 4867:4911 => 18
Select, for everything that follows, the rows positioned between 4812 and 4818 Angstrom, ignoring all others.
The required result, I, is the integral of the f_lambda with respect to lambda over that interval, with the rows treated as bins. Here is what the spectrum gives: 326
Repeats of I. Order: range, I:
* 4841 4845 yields 190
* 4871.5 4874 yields 137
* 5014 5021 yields 343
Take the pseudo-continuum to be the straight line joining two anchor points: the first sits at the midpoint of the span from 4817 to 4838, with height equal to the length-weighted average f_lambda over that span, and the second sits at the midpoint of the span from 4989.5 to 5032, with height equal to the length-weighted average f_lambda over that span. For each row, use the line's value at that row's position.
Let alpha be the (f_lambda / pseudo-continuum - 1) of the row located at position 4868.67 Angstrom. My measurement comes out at -0.01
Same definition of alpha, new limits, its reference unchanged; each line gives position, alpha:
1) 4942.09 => -0.01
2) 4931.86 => 0.08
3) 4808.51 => 0.11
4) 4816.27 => -0.25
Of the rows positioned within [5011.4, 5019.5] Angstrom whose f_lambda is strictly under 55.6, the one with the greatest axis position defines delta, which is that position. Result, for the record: 5018.92 Angstrom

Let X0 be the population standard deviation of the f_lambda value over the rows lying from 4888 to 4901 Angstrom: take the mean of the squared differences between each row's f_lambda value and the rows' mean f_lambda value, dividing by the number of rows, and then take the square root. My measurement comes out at 4.7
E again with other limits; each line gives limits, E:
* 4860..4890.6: 4878.77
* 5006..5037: 5025.86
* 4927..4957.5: 4953.48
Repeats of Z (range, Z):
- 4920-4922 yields 5003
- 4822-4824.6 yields 6197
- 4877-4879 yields 8947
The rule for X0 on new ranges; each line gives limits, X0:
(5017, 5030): 16.6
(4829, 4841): 5.5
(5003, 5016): 9.5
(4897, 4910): 5.9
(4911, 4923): 3.2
